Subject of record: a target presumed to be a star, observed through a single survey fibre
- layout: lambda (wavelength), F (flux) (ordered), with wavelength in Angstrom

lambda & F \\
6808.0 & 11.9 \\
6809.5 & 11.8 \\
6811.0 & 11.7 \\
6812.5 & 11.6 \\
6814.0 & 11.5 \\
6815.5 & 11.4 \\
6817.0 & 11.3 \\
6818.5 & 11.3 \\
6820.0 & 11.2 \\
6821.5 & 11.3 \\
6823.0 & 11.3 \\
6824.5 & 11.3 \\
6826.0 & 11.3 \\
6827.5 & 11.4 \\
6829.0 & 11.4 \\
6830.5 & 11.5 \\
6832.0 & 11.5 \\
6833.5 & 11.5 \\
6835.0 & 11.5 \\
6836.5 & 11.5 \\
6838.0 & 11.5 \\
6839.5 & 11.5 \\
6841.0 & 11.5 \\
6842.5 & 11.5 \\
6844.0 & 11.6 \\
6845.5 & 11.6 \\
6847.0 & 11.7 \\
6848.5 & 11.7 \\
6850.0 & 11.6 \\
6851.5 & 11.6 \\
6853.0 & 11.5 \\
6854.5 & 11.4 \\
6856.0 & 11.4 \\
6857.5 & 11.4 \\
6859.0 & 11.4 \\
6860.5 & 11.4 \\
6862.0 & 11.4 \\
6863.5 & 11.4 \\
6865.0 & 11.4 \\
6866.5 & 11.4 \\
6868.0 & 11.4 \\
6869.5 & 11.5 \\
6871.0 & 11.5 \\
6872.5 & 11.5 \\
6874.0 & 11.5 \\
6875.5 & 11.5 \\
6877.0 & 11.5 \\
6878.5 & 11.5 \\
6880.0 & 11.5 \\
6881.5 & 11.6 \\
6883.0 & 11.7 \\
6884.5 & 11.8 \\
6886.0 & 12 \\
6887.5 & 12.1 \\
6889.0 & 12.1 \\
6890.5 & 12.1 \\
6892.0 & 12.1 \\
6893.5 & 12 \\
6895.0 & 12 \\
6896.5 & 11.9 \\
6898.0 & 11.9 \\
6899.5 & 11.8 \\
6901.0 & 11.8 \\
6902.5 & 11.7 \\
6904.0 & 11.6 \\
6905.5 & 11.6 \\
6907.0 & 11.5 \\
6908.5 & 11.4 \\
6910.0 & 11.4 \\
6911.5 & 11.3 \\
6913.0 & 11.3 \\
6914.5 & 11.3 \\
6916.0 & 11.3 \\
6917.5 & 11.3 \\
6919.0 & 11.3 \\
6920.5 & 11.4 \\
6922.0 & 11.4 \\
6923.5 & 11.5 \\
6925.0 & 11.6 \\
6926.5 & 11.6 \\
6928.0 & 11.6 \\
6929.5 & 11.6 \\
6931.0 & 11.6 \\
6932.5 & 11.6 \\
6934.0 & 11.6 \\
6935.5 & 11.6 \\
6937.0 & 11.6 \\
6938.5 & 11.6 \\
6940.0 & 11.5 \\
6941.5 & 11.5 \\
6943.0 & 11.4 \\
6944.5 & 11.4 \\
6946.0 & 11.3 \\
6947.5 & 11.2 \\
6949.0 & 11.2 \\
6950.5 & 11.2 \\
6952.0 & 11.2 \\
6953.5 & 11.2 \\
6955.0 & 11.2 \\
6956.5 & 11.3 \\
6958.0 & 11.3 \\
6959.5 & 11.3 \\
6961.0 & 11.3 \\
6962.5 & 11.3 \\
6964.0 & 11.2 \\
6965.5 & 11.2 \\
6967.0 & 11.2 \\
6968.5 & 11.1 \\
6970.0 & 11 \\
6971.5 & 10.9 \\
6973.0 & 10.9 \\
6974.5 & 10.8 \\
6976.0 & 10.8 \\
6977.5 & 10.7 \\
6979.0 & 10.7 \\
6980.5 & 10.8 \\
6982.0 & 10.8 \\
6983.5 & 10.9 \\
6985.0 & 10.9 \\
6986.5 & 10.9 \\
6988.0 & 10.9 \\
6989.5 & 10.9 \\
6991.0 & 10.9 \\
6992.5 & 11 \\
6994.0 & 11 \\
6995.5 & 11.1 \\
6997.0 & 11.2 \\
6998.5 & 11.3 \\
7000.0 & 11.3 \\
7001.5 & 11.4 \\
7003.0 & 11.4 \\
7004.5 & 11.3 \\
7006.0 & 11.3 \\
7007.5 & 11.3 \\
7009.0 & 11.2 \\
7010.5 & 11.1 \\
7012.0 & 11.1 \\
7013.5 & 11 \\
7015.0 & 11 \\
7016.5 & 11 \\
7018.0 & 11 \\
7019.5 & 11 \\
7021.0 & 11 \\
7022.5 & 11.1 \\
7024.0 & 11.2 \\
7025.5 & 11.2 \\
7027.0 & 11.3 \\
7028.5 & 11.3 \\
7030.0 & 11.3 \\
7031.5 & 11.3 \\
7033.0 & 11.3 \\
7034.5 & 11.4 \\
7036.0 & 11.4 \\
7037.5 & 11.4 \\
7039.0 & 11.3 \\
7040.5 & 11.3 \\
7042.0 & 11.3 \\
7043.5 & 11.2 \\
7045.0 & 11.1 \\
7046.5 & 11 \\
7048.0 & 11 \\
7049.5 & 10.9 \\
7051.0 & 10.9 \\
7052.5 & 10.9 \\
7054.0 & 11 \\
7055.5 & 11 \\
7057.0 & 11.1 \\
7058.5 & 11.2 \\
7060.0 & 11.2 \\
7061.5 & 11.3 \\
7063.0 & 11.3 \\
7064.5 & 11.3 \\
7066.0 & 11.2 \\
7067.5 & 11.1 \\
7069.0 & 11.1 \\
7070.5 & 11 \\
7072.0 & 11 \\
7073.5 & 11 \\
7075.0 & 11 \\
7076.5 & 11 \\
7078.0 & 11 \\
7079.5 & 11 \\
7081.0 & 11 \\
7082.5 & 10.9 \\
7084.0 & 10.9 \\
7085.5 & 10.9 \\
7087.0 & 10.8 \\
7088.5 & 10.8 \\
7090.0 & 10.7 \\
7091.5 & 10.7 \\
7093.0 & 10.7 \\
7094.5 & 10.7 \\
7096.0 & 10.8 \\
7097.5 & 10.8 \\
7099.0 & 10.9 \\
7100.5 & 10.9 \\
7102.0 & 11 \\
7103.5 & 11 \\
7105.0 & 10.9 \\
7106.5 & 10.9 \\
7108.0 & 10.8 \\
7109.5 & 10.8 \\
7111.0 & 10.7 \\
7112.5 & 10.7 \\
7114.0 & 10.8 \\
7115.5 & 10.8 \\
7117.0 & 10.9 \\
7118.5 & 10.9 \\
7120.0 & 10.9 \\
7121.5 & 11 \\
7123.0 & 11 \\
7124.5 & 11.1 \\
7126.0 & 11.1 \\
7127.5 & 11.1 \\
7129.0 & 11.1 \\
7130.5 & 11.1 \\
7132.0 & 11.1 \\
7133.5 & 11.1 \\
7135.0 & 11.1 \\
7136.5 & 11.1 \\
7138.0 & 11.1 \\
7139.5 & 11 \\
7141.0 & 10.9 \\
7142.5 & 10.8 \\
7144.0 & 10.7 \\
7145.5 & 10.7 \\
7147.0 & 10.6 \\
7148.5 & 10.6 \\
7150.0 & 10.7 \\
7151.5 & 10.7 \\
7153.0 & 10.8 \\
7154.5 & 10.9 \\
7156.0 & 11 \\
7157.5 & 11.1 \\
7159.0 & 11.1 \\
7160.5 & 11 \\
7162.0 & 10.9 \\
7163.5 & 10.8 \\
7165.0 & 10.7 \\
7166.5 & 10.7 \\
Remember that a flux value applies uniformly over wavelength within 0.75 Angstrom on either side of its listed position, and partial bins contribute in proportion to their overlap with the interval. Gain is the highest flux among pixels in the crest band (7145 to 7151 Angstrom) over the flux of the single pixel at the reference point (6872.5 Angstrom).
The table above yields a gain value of 0.93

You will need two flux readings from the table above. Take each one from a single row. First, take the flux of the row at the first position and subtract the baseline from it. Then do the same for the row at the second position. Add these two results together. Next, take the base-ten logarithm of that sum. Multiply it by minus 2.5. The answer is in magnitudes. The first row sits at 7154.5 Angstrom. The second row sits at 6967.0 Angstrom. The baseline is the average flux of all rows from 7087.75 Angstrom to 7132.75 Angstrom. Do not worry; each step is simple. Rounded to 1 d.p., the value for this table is 1.2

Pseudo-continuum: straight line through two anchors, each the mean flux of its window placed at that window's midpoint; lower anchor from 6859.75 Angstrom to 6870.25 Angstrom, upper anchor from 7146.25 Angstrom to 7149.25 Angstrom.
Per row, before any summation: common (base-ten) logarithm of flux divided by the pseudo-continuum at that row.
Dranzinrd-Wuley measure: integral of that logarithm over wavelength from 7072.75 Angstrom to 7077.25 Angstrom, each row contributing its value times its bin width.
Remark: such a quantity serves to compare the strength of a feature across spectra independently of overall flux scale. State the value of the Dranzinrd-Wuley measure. 0.034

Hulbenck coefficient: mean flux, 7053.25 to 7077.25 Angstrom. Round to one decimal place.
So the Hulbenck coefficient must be 11.1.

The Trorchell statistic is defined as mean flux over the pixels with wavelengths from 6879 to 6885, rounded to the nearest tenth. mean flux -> 11.6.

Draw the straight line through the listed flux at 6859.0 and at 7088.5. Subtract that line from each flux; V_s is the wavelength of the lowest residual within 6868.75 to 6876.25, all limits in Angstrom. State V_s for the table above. 6869.5 Angstrom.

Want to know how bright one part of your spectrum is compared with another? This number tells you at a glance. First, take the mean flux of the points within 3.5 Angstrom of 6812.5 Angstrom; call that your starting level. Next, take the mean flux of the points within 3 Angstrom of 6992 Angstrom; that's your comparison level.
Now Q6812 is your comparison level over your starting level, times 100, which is 94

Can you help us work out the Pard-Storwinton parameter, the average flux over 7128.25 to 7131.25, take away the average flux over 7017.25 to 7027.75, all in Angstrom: -0.01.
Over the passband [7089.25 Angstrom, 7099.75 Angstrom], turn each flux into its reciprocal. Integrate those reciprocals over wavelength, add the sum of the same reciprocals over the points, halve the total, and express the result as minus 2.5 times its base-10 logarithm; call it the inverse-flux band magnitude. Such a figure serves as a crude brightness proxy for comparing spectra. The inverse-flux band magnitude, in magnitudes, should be 0.224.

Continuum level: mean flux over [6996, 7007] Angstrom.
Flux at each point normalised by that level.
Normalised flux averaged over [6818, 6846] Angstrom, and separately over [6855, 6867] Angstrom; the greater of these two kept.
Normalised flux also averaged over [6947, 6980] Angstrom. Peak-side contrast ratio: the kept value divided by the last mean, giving 1.030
